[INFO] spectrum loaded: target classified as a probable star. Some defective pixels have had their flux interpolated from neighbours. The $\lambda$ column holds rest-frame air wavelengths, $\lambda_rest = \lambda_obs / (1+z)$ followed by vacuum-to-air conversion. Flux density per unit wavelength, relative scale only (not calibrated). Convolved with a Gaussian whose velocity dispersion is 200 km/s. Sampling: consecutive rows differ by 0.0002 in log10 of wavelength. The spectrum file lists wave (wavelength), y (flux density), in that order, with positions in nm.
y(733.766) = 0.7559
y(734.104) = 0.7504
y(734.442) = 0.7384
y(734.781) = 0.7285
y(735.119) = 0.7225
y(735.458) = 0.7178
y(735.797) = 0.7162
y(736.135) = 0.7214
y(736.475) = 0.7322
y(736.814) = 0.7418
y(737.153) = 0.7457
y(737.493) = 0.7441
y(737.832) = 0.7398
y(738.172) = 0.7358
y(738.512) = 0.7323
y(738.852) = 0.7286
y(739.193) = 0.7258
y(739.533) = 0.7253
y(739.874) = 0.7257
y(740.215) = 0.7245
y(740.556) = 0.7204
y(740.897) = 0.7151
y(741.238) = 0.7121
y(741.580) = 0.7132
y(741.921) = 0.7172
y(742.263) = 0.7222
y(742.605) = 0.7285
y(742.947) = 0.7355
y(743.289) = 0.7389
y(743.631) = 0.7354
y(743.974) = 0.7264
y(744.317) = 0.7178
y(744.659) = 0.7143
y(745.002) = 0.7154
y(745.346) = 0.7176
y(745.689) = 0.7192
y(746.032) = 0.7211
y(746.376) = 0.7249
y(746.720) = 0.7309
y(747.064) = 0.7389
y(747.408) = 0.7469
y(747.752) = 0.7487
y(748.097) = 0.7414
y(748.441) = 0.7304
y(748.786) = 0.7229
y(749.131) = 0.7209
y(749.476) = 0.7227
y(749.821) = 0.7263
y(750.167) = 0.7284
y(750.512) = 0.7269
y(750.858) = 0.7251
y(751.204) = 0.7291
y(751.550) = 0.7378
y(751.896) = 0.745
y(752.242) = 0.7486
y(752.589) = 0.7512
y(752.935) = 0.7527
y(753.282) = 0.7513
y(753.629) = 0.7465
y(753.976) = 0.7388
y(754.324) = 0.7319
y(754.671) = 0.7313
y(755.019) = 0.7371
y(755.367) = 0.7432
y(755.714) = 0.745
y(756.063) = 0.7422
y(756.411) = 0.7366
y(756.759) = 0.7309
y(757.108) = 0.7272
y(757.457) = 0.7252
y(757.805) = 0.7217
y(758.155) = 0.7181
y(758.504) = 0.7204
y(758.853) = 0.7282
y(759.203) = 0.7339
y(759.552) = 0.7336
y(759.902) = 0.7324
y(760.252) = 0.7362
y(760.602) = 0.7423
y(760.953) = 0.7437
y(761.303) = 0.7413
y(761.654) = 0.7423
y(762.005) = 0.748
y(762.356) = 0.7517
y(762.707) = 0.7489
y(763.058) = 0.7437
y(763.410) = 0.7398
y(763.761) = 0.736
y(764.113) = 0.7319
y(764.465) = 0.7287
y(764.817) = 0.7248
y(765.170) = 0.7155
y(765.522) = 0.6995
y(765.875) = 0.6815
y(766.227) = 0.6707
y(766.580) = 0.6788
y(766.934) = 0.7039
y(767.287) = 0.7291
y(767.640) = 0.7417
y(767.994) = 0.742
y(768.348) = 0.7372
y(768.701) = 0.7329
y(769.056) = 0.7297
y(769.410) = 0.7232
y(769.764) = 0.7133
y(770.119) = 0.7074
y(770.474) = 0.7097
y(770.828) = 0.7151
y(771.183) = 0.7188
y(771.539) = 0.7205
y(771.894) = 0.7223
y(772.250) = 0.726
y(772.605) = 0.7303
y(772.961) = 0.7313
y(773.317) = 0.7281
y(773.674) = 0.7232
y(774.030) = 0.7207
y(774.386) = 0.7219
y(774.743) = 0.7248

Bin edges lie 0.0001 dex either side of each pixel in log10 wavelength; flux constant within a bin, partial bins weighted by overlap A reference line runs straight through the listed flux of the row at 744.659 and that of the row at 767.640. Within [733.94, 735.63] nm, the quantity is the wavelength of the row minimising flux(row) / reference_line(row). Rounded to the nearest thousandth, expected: 735.458 nm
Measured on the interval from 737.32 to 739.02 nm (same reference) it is 738.852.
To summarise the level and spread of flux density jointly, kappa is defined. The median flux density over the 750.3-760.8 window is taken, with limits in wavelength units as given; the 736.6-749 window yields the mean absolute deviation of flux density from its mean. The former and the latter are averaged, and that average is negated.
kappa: -0.372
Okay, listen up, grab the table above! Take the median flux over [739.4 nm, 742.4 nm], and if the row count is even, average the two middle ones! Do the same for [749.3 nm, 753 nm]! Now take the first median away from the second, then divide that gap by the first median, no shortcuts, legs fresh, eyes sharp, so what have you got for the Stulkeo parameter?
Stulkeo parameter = 0.012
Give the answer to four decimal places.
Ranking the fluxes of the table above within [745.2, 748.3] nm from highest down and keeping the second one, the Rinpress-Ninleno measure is 0.7469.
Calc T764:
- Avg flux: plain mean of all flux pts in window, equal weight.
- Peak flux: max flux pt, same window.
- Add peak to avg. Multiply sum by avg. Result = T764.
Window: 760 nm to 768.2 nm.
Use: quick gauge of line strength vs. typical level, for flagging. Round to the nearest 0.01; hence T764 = 1.08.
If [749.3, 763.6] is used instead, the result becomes 1.10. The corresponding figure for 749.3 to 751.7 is 1.07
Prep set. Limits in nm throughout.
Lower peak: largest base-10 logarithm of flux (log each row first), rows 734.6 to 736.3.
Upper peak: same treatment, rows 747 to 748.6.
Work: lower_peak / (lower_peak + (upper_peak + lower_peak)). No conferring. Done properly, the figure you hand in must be 0.343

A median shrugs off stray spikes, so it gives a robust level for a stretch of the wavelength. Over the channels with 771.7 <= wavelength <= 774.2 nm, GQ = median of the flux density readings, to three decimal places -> 0.726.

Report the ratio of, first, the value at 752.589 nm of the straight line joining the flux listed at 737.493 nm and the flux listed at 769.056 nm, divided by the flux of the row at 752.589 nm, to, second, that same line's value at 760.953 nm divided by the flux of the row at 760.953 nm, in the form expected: 1.00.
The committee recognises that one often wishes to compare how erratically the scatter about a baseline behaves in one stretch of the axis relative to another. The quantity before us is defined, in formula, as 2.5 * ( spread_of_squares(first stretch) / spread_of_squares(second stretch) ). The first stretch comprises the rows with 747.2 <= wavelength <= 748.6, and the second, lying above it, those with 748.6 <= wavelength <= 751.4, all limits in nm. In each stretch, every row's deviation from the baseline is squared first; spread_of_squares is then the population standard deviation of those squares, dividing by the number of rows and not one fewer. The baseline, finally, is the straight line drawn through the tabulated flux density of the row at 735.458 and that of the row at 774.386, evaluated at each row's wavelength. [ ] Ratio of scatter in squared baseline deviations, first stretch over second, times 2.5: 23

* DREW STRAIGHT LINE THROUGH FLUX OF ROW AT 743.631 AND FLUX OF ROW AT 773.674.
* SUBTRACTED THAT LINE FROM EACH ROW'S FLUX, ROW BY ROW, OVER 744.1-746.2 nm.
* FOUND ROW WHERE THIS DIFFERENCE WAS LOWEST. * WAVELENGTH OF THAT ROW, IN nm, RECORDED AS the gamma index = 744.659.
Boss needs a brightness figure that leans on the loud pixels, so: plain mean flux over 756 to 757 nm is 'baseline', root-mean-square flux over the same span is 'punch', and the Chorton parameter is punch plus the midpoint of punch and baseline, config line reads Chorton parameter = 1.47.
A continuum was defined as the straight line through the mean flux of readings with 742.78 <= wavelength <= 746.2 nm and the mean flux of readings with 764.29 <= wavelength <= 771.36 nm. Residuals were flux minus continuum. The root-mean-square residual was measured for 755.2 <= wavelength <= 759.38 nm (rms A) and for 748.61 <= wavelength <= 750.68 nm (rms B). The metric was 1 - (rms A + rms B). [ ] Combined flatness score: 0.982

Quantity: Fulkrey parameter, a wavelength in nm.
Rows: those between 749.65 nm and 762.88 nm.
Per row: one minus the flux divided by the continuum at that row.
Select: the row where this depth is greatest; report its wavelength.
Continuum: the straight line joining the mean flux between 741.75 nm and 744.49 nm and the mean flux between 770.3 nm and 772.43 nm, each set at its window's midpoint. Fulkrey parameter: 758.155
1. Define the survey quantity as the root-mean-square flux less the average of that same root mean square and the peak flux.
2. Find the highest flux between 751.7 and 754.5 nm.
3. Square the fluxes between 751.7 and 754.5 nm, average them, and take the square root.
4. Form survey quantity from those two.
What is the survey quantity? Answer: -0.0035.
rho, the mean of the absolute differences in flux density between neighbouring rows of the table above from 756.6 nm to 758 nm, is 0.0031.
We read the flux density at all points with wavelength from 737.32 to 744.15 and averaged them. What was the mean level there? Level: 0.727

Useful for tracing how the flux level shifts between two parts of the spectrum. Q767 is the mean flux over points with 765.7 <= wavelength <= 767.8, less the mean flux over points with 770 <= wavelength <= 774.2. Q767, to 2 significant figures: -0.020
